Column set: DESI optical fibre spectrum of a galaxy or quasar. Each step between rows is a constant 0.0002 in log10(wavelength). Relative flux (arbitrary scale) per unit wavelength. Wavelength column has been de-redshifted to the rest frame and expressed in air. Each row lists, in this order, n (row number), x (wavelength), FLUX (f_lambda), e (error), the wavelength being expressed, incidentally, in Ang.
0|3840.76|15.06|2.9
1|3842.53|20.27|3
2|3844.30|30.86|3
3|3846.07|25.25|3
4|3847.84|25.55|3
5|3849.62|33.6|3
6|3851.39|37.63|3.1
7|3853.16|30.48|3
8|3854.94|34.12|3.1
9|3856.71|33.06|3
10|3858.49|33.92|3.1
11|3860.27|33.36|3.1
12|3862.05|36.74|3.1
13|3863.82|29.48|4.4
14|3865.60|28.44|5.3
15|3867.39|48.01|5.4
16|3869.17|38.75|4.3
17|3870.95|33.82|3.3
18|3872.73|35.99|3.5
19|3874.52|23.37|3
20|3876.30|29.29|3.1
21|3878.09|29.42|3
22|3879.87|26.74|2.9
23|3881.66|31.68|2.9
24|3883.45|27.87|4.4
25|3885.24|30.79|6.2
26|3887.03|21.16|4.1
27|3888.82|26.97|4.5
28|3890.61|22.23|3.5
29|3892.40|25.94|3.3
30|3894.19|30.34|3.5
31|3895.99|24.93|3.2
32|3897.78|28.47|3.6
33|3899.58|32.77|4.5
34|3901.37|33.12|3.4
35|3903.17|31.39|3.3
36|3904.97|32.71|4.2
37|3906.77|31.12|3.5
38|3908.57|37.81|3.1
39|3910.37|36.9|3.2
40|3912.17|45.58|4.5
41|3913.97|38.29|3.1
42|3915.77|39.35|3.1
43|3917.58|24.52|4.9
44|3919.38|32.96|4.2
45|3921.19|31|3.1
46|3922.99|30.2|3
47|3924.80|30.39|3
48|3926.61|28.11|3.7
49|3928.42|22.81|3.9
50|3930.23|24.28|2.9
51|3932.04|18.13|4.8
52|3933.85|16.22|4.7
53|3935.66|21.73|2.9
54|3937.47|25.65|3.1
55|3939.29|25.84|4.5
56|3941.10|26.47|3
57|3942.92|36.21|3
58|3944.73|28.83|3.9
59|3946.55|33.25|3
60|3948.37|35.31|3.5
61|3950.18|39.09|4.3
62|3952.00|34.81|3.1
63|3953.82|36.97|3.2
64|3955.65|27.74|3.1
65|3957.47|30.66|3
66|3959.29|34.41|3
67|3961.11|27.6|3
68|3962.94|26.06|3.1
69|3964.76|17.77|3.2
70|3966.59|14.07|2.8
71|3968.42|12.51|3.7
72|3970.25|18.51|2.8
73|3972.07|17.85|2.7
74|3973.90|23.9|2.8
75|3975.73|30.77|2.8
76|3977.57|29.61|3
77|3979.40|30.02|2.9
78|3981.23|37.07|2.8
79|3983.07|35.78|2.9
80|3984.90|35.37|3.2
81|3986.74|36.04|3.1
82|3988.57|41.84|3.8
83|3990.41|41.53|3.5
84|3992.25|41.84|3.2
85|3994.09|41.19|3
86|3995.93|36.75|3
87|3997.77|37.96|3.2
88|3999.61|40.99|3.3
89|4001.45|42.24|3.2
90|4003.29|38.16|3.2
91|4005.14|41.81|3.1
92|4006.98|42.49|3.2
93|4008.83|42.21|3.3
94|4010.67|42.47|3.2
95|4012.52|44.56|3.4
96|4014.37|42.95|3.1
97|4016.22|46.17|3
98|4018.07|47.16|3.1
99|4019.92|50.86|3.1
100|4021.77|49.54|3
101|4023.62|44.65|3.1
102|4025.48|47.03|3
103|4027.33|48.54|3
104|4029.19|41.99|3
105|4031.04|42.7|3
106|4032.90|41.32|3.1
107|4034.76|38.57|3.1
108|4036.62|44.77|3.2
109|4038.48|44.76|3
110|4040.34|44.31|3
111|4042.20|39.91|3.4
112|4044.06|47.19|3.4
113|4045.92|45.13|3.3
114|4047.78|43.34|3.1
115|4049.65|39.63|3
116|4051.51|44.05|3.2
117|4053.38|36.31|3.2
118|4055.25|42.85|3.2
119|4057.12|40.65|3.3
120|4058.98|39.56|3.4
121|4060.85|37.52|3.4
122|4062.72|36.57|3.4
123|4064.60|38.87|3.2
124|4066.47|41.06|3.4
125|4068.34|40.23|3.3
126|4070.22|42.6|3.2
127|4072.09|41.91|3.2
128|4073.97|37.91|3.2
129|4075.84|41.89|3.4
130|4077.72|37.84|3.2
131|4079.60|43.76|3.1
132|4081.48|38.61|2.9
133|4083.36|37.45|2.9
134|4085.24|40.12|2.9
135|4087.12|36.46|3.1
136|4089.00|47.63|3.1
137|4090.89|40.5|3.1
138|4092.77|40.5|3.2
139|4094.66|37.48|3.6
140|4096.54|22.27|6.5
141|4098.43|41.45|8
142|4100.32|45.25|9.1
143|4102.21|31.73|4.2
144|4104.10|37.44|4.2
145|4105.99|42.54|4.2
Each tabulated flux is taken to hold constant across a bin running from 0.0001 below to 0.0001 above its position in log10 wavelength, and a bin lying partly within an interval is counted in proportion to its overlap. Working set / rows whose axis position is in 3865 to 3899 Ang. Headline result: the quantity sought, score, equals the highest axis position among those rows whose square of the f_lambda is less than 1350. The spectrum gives 3897.78 Ang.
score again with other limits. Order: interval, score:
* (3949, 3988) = 3986.74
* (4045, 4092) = 4087.12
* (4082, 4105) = 4102.21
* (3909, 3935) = 3933.85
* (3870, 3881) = 3879.87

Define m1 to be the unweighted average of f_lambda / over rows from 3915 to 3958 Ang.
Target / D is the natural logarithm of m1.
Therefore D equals 3.37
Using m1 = 29.2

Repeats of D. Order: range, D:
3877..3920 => 3.43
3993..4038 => 3.77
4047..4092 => 3.70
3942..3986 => 3.36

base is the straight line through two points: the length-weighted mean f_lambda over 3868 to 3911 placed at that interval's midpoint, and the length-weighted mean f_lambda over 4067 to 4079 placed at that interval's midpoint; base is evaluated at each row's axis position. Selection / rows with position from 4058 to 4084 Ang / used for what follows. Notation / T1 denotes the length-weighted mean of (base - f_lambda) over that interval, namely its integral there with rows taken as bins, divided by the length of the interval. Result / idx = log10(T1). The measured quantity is -0.2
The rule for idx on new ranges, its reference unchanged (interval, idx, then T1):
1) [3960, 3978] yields 1.1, 13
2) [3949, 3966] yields 0.6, 4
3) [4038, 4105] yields -0.5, 0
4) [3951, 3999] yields 0.6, 4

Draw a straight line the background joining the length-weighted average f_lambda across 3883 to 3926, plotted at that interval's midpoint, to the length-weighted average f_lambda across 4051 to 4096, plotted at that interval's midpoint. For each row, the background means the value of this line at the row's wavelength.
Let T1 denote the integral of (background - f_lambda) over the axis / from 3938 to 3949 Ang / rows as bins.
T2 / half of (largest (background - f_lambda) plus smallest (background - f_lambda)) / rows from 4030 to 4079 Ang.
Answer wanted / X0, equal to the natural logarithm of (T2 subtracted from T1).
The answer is 3.4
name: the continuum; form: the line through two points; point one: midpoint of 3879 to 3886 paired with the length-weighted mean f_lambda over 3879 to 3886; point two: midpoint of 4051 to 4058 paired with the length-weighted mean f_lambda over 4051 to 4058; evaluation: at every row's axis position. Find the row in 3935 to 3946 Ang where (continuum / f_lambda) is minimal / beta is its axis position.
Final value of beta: 3942.92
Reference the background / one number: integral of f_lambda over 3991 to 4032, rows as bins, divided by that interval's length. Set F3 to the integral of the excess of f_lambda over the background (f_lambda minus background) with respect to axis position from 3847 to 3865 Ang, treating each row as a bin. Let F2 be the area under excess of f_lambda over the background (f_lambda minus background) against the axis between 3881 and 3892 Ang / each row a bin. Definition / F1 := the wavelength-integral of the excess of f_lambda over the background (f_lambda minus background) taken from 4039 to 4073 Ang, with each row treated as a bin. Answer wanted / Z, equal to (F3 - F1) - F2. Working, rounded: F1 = -72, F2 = -184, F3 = -191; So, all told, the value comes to 65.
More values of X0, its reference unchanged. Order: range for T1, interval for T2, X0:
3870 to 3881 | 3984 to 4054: 1.1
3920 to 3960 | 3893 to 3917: 5.1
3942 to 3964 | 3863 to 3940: 3.3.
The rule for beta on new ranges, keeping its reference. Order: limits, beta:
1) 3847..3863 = 3851.39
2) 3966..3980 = 3975.73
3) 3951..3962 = 3953.82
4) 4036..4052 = 4044.06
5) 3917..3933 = 3919.38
